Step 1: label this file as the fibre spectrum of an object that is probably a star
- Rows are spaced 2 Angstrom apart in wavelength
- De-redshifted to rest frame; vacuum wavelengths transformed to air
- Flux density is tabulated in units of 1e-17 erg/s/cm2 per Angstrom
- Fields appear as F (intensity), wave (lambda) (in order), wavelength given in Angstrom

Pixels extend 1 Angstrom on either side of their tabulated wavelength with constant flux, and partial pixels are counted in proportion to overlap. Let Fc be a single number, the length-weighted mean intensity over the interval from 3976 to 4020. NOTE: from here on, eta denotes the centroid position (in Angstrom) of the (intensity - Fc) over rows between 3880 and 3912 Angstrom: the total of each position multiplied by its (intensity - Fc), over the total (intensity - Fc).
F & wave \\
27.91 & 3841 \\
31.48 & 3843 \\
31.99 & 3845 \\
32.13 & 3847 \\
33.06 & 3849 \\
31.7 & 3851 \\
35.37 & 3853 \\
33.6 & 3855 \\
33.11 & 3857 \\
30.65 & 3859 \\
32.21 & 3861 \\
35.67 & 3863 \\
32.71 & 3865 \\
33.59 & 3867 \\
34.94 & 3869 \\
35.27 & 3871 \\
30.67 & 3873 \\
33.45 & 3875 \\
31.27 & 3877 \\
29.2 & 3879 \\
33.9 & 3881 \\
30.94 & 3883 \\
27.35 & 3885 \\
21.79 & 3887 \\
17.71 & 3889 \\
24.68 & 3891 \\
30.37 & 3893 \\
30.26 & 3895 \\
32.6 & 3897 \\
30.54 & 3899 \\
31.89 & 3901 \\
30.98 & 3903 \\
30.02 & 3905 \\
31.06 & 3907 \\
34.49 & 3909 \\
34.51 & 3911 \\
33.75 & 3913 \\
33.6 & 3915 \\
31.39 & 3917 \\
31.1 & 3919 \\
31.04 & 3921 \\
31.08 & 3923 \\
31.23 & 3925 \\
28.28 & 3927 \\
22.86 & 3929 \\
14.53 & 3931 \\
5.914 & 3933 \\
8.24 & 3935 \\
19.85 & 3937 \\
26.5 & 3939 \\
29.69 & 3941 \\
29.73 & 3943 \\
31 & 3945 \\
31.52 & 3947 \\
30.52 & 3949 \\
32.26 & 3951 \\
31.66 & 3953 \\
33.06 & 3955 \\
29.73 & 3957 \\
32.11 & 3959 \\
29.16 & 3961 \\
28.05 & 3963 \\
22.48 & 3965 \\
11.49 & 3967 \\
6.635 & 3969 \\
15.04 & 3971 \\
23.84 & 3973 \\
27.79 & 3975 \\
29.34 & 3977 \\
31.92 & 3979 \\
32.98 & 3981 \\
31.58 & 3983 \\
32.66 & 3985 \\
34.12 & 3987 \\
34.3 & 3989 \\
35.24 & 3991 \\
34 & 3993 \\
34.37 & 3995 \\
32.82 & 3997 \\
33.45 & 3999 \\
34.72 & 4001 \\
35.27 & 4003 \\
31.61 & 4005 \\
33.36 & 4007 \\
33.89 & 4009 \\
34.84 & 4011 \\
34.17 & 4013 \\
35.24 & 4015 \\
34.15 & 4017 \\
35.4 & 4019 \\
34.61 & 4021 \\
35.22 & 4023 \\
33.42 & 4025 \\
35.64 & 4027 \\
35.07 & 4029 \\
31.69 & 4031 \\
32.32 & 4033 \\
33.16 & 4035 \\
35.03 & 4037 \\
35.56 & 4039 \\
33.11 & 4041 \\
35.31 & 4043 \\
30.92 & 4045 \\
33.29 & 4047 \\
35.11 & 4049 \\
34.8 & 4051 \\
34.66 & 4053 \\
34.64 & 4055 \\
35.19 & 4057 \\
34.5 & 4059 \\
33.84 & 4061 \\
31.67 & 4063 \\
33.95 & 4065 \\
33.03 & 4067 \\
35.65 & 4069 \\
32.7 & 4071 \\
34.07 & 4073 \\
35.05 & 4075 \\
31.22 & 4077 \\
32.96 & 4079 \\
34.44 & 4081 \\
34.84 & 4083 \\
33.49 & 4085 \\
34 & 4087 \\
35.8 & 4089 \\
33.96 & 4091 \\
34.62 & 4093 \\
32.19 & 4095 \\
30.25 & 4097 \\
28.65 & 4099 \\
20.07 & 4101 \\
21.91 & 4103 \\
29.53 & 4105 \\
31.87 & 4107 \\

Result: 3891.3 Angstrom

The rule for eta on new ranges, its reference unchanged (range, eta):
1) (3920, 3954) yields 3934.5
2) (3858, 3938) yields 3914.7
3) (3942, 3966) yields 3956.9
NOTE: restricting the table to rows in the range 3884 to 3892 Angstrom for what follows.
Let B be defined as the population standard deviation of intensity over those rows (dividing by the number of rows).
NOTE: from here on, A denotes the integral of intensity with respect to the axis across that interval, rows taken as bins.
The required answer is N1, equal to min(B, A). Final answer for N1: 3.6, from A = 183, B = 3.6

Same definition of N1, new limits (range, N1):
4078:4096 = 1.0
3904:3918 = 1.7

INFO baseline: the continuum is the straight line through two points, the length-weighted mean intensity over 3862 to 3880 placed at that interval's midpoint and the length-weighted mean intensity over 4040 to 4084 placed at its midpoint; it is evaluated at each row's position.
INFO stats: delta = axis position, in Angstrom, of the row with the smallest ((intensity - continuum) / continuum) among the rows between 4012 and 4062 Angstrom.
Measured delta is 4045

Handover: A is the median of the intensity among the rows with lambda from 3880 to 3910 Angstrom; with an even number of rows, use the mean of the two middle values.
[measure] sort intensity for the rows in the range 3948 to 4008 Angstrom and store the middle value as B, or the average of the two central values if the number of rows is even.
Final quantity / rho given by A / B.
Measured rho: 0.95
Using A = 30.5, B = 32.0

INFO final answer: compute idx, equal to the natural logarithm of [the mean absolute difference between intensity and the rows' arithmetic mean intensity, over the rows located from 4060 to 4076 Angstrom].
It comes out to 0.0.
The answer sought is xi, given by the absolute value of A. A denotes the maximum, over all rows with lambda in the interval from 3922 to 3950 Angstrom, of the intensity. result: 31.5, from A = 31.52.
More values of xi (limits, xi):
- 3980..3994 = 35.2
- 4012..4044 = 35.6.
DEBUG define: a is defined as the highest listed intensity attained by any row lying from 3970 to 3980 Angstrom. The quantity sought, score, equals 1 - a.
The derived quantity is -30.9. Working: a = 31.92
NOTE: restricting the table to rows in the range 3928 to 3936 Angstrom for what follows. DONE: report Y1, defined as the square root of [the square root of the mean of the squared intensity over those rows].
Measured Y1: 3.80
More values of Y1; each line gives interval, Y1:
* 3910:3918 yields 5.77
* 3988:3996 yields 5.87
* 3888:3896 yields 5.13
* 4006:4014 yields 5.84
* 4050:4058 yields 5.90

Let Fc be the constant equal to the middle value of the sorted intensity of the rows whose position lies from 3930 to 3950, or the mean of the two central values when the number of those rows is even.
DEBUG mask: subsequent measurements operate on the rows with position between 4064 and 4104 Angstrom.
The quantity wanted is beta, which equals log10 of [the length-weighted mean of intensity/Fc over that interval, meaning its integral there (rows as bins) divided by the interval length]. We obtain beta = 0.058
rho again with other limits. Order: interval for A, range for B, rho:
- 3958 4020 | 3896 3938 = 1.06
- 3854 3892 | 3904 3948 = 1.04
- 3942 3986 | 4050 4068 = 0.87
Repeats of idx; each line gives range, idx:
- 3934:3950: 1.8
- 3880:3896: 1.5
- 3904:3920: 0.5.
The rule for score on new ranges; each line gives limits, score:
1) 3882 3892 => -29.9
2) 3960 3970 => -28.2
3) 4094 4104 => -31.2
